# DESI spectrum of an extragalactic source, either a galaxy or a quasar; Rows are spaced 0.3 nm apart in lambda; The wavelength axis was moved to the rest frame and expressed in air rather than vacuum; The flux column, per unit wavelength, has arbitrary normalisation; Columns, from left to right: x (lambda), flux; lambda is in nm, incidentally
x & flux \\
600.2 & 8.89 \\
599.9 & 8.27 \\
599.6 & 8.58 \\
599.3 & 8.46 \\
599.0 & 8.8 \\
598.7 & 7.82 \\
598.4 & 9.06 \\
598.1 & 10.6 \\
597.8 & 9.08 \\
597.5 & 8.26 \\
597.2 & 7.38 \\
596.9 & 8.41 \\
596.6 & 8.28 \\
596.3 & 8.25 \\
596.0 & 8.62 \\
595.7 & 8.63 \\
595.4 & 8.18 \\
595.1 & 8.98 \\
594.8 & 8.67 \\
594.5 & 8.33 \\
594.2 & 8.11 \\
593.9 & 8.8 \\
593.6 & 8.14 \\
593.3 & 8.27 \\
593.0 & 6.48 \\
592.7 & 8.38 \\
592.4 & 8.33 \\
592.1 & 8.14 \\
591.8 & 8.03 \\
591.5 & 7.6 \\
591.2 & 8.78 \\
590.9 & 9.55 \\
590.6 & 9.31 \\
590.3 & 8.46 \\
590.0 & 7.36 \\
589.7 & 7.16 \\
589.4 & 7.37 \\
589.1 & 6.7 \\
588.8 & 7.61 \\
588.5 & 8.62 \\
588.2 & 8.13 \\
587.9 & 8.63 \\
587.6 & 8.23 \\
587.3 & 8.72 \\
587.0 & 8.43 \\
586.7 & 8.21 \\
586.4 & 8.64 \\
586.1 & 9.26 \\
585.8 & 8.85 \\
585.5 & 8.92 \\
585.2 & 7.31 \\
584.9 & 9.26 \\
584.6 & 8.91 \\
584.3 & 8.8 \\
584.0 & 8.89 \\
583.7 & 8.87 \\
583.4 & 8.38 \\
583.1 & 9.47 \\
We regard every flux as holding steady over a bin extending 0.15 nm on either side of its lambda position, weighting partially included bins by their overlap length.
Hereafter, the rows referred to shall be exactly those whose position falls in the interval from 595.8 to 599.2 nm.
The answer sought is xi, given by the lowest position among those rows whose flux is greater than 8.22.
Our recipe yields 596.0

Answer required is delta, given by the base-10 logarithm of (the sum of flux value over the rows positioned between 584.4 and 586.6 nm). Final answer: 1.79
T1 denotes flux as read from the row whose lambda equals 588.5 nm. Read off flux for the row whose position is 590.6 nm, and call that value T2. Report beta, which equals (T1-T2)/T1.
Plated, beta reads -0.08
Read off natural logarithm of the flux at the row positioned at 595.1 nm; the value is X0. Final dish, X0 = 2.19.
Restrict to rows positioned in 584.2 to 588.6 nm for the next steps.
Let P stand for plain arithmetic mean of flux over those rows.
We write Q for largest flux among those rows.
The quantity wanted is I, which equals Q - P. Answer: 0.7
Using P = 8.59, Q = 9.26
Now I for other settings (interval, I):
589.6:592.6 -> 1.3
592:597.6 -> 0.7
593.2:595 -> 0.4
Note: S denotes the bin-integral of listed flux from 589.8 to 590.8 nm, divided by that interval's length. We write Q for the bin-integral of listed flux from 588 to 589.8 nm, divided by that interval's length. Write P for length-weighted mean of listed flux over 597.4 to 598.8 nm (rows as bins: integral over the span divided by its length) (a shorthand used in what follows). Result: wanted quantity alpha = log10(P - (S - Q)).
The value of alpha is 0.919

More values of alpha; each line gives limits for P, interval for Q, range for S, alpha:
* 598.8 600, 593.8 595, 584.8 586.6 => 0.920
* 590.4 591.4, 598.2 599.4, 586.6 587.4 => 0.967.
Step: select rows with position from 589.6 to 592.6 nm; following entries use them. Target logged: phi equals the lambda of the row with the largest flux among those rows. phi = 590.9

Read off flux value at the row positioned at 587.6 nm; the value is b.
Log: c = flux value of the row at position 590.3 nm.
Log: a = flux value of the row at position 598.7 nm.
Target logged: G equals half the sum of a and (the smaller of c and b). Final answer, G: 8.0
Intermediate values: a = 7.82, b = 8.23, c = 8.46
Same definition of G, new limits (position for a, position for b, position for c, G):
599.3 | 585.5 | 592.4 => 8.4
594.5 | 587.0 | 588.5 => 8.4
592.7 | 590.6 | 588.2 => 8.3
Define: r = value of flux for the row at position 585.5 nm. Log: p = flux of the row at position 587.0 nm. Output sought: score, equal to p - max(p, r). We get -0.49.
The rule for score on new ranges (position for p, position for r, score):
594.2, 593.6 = -0.03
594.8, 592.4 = 0.00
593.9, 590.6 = -0.51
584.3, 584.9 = -0.46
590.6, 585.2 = 0.00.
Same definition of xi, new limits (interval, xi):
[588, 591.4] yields 588.5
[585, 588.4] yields 585.5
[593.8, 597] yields 593.9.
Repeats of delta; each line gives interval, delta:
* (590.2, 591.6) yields 1.64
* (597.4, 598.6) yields 1.57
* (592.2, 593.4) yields 1.50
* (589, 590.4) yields 1.57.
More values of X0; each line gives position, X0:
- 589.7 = 1.97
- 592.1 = 2.10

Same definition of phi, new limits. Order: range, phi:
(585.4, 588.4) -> 586.1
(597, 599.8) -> 598.1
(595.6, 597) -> 595.7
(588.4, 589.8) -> 588.5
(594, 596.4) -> 595.1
